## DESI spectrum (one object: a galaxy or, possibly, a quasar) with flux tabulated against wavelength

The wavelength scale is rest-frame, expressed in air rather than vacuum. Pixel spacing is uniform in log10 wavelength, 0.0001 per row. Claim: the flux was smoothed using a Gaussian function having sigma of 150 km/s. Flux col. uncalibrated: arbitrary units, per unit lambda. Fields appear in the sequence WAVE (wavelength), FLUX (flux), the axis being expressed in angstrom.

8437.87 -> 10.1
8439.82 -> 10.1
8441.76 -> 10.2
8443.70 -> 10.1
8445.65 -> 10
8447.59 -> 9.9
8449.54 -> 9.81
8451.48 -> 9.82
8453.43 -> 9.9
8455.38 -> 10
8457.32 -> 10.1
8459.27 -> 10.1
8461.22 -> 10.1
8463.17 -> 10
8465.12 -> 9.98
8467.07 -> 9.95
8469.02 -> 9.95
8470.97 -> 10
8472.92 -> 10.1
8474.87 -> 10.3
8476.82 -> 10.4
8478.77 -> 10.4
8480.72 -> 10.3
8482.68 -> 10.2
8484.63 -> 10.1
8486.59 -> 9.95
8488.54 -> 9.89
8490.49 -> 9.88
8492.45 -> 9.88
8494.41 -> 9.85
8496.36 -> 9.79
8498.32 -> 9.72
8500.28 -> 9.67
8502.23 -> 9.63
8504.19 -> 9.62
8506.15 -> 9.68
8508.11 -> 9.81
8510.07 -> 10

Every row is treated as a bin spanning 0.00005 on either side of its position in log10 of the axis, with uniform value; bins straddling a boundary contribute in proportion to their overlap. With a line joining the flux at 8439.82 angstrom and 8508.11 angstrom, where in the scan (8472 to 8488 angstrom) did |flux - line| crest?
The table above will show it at 8478.77 angstrom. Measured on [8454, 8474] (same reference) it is 8472.92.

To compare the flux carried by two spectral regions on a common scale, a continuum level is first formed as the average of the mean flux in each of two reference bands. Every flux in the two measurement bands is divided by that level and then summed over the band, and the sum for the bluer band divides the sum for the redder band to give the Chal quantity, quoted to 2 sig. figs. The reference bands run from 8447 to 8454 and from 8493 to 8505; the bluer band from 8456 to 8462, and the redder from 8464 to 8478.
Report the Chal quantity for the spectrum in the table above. 2.3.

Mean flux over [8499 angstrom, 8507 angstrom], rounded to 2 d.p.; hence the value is 9.65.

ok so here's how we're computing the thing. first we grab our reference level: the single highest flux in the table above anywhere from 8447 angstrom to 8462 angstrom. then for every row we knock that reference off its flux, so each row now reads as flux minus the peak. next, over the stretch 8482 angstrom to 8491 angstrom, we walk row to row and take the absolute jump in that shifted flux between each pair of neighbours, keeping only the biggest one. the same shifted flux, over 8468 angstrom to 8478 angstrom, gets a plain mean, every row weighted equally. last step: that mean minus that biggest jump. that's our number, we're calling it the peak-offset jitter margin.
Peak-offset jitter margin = -0.10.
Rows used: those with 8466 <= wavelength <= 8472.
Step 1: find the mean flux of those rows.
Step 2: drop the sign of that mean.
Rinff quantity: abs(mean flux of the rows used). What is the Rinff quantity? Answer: 10.0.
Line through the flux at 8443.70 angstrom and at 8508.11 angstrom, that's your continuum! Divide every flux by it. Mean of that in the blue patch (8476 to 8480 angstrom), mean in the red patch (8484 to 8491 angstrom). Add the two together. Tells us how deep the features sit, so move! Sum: 2.05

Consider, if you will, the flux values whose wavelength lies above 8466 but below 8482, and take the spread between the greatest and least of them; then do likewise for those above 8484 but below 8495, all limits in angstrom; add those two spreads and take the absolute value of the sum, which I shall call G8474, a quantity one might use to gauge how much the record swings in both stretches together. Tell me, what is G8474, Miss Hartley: 0.7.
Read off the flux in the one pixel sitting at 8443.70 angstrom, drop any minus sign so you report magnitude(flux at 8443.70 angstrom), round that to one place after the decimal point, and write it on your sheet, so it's 10.1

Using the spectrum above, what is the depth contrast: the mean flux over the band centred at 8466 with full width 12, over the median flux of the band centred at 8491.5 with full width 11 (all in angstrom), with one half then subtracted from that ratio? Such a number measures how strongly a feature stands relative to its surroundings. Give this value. 0.512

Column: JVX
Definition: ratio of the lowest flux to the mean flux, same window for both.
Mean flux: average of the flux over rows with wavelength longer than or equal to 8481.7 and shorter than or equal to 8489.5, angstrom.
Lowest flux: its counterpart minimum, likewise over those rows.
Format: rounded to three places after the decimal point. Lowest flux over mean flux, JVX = 0.986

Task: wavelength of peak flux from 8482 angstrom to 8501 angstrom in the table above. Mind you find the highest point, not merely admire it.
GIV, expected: 8482.68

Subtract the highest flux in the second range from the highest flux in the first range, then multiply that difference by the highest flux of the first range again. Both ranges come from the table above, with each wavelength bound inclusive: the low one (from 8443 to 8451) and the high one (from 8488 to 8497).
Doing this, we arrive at 2.1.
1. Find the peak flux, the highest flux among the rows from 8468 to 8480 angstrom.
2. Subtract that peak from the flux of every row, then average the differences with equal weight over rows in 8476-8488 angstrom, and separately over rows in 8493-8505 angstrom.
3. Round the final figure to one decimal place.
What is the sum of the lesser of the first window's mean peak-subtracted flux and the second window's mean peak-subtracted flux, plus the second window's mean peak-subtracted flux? -1.4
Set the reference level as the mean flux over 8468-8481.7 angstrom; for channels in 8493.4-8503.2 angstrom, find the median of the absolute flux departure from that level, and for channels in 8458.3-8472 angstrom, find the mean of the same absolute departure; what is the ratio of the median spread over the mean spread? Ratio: 2.5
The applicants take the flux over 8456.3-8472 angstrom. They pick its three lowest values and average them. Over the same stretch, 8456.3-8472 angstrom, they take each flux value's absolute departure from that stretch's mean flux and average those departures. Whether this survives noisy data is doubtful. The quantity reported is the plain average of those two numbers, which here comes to 5.01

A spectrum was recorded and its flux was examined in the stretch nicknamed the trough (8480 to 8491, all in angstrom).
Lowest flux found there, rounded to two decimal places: 9.88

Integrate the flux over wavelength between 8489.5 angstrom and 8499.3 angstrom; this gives 96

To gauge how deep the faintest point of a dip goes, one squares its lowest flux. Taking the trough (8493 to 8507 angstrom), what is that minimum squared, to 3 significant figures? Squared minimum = 92.5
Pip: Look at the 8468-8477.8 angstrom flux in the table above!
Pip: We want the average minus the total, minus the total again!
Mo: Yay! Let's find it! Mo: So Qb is -91.3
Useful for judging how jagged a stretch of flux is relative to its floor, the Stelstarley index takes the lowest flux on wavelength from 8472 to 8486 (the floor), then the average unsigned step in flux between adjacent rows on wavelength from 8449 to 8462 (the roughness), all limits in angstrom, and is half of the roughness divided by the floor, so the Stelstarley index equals 0.0024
